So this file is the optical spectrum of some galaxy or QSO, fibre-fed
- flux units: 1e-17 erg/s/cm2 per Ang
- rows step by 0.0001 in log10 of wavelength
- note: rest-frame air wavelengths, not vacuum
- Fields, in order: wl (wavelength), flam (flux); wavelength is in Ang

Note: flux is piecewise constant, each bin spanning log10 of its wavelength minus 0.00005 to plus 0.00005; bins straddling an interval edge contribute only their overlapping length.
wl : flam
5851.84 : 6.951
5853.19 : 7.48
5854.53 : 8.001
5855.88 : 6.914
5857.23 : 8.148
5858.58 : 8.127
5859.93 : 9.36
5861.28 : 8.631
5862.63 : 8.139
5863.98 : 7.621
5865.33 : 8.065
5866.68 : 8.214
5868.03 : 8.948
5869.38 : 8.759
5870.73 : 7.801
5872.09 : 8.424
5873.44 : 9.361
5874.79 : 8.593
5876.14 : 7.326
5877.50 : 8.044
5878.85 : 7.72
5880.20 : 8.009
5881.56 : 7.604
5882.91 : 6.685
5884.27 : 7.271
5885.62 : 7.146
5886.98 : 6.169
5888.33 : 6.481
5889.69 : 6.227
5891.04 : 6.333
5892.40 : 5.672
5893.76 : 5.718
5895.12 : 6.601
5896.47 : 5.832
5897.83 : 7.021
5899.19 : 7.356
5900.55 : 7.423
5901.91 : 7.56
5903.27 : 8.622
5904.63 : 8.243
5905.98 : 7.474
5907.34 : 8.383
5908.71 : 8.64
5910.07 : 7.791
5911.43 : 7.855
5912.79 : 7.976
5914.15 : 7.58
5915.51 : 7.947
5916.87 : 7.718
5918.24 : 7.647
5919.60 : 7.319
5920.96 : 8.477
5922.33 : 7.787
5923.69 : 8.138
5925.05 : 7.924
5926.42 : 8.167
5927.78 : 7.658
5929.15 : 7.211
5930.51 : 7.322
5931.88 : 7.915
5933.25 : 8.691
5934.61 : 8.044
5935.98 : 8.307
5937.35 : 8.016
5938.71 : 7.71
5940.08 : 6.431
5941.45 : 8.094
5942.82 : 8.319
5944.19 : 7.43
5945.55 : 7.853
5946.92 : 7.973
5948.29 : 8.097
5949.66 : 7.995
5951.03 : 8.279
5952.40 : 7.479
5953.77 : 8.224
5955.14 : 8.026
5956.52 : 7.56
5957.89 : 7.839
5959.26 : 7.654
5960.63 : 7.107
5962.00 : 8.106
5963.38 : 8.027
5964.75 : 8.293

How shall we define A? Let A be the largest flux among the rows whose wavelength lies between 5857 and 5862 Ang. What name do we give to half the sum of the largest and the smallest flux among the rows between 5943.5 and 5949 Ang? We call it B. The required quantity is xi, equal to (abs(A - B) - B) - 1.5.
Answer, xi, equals -7.7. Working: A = 9.36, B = 7.8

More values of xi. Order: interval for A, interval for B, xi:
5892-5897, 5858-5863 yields -8.1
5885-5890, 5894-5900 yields -7.5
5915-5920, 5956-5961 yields -8.5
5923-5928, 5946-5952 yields -9.6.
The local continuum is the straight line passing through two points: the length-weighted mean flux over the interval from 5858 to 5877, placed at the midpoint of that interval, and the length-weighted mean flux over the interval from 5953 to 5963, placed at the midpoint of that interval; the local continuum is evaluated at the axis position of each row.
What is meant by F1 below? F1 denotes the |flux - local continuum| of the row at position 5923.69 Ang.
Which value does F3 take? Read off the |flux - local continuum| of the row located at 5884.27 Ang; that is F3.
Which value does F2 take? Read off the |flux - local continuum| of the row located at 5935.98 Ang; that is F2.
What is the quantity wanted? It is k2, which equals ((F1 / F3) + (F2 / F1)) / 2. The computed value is 1.6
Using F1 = 0.1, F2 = 0.37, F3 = 1.00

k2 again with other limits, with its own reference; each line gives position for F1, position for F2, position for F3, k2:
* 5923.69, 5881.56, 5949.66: 3.1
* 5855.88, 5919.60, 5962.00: 2.5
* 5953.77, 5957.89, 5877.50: 0.8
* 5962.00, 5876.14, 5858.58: 2.0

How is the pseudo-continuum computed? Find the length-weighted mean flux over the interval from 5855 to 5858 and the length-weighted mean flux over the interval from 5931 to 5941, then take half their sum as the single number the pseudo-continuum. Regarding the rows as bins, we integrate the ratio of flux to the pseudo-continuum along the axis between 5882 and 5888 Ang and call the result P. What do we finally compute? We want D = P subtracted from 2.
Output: -3.3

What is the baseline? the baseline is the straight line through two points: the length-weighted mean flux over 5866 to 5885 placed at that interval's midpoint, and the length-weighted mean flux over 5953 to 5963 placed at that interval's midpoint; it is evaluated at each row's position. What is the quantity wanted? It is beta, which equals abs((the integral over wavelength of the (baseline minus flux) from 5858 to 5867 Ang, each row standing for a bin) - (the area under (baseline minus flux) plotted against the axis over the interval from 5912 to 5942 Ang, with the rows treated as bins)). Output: 4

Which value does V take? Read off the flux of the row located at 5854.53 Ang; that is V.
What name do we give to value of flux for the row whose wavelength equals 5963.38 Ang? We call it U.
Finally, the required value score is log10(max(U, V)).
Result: 0.905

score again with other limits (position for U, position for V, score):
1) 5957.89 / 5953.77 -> 0.915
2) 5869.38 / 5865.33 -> 0.942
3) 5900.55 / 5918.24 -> 0.883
